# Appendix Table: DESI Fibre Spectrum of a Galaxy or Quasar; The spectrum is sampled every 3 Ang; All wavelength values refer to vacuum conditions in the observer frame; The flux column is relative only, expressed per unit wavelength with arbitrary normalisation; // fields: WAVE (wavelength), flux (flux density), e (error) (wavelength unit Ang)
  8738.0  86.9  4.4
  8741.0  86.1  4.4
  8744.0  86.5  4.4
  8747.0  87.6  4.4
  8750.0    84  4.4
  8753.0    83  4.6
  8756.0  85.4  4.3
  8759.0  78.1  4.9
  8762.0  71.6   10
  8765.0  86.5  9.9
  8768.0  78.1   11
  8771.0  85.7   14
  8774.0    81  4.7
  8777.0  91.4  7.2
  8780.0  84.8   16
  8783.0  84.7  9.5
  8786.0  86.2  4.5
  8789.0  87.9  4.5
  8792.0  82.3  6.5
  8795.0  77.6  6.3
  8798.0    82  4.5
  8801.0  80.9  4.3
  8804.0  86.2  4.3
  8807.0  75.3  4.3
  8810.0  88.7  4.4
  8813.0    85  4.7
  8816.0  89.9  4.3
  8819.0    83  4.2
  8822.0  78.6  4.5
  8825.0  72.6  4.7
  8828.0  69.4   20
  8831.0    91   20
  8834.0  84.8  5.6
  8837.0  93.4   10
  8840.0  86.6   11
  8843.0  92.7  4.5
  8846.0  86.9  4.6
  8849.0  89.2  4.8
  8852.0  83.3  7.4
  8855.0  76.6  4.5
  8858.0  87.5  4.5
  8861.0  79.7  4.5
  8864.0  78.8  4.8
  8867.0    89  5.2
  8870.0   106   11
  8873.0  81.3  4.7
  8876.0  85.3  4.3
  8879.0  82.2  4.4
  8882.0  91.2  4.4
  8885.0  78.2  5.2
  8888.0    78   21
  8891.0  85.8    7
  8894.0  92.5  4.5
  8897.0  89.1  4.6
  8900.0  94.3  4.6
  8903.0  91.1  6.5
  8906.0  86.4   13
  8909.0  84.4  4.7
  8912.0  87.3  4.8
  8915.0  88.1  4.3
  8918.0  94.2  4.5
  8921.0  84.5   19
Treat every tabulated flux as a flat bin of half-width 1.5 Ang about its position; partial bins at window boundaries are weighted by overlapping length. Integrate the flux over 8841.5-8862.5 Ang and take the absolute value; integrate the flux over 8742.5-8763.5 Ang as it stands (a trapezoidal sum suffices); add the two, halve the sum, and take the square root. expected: 41.9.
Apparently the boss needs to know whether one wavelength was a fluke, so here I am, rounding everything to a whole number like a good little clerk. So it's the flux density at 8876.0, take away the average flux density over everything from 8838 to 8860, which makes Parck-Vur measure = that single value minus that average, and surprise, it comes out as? -1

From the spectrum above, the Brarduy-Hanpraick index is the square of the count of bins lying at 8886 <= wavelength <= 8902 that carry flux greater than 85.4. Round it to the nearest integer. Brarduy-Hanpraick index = 16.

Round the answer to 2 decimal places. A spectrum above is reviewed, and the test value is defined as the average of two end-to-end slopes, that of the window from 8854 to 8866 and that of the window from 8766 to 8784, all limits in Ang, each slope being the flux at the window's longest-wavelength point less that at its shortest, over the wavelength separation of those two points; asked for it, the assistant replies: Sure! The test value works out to 0.34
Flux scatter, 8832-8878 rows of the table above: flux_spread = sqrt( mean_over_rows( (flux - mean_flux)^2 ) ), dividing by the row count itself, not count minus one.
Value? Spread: 7.0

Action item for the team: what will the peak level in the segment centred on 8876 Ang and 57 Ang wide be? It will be 106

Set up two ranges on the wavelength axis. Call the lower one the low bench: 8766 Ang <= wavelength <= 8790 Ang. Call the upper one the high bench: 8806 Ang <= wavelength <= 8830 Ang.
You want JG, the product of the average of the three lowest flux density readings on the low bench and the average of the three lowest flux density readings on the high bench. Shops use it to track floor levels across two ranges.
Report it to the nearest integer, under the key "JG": 5886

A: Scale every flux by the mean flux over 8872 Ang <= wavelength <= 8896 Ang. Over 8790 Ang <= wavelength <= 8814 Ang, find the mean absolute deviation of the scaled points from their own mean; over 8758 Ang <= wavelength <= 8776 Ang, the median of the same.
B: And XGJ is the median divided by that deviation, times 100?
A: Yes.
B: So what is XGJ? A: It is 2411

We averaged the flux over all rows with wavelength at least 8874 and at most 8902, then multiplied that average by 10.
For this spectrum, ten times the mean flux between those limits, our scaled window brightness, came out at 863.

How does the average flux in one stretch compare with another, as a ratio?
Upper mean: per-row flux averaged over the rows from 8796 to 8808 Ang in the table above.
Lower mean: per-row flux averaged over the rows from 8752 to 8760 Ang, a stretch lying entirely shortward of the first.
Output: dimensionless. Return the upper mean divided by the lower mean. 0.99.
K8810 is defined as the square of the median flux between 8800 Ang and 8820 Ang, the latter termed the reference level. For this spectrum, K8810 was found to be 7225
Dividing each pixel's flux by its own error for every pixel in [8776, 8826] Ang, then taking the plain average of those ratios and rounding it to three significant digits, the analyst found 16.3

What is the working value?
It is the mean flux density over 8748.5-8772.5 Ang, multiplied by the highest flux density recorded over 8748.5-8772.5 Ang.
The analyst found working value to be 7054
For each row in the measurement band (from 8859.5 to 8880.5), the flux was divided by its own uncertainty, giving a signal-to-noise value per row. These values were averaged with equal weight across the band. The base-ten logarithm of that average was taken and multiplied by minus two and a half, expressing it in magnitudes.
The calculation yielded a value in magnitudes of -3.05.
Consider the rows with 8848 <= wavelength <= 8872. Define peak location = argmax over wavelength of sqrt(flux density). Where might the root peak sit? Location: 8870.0 Ang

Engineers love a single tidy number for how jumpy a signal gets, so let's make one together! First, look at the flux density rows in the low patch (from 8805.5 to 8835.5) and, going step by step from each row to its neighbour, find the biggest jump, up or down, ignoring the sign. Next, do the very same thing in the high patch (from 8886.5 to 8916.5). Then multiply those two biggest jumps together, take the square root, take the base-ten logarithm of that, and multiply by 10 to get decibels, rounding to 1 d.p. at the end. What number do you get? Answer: 11.1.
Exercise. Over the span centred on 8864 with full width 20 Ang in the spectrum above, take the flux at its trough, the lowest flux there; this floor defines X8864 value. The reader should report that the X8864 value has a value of 76.6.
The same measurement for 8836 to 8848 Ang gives 86.6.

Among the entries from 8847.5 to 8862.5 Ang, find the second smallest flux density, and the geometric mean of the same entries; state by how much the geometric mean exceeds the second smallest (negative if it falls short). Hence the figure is 3.4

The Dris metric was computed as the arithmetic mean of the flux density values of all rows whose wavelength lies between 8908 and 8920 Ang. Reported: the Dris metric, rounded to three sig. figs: 88.5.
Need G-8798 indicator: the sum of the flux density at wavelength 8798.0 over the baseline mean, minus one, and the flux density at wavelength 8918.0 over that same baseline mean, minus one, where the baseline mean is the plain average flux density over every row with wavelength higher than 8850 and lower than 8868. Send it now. 0.14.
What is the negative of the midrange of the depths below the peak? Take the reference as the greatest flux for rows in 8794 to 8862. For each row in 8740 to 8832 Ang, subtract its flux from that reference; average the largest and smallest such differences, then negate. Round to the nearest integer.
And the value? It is -13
